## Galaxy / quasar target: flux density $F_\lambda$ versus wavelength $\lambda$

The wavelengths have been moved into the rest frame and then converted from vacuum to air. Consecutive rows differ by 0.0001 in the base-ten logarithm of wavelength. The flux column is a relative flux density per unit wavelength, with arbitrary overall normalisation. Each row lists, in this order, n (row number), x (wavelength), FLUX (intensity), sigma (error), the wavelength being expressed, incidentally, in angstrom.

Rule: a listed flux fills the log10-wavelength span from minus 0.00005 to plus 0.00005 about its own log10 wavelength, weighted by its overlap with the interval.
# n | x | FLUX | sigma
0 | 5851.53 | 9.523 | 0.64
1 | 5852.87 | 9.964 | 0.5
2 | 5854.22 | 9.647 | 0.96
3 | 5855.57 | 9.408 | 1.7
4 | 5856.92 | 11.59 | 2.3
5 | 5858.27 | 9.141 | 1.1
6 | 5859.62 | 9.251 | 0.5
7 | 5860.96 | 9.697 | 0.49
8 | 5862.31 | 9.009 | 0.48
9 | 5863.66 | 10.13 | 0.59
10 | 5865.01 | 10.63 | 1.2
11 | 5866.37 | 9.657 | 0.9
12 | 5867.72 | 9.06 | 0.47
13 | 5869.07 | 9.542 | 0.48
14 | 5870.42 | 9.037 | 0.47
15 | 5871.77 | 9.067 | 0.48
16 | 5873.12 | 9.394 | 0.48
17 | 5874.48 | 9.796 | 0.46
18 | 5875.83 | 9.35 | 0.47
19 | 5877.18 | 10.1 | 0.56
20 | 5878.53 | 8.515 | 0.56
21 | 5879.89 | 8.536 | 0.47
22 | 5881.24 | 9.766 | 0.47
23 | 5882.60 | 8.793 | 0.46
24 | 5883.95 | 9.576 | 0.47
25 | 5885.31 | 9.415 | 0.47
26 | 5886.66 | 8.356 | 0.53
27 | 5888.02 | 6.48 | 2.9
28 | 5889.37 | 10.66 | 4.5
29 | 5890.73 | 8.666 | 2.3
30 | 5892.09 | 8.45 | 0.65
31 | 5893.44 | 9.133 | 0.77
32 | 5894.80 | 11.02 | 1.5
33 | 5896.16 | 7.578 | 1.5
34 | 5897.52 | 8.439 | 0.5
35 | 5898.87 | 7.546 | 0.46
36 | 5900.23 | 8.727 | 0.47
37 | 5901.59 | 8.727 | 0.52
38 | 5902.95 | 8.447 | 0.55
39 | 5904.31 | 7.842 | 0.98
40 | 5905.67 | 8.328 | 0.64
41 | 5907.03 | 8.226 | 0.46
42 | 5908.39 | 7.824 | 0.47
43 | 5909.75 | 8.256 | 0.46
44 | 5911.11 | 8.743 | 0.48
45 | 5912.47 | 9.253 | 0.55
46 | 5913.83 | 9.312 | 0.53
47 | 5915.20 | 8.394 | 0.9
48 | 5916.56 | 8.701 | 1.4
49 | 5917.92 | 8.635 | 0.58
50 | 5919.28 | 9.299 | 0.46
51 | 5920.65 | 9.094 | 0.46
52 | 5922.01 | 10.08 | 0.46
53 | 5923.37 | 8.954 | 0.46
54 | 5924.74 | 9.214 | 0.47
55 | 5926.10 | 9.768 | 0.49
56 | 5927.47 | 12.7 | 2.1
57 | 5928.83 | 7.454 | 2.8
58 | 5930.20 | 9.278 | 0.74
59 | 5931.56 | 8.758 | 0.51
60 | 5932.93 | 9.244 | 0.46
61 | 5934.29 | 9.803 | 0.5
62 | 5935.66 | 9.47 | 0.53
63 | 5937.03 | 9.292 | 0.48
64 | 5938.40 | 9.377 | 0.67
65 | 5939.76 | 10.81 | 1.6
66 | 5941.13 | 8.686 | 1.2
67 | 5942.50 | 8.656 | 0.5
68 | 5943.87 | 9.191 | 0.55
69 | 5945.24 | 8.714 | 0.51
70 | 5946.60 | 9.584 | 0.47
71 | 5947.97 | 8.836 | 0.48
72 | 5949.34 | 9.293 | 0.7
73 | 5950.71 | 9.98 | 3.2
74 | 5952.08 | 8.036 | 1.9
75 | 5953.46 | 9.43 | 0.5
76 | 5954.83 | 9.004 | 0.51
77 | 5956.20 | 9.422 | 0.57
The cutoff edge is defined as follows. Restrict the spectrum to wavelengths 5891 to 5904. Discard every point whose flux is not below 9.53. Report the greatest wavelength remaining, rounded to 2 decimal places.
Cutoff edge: 5902.95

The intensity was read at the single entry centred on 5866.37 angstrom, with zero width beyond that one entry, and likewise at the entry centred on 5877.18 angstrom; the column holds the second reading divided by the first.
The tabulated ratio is 1.05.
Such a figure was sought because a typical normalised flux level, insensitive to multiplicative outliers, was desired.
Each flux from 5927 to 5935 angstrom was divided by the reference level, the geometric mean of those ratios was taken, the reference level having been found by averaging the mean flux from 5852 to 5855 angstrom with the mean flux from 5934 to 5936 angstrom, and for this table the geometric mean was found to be 0.97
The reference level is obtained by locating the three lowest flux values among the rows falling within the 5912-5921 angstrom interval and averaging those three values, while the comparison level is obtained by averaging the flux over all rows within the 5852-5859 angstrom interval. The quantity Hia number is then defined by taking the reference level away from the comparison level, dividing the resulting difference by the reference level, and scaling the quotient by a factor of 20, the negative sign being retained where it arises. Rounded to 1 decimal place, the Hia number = 3.2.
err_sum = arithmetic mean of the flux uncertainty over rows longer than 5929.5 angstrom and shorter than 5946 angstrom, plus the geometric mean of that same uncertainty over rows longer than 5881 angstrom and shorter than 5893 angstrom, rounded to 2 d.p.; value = 1.61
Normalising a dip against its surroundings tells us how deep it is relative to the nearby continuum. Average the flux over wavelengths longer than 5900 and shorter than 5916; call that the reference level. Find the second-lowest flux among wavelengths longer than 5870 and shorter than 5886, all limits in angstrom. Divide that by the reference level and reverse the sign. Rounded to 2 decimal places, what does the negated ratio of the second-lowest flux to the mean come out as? -1.00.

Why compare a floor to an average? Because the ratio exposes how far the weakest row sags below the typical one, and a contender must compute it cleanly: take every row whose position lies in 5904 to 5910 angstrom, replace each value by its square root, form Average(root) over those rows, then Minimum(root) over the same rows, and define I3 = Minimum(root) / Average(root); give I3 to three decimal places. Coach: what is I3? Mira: 0.983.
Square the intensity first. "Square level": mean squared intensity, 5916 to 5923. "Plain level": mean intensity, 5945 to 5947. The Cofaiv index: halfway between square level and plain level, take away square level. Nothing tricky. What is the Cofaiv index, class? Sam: -37.5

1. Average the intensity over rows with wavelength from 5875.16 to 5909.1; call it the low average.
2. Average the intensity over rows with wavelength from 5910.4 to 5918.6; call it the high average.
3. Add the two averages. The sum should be 17.6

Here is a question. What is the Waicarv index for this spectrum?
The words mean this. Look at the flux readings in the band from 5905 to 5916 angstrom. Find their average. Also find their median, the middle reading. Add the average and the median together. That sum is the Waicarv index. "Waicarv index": 16.9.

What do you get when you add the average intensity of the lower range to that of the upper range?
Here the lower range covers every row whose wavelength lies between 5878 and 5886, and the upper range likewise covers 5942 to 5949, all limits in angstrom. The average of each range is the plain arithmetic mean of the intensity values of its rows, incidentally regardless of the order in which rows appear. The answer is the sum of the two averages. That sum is 18.1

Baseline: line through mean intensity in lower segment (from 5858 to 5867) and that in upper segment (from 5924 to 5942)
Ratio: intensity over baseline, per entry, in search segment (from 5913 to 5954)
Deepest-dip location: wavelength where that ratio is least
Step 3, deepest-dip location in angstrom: 5928.83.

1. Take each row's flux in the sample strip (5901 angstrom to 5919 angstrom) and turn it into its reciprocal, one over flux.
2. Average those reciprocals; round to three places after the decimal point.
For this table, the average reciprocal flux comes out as 0.118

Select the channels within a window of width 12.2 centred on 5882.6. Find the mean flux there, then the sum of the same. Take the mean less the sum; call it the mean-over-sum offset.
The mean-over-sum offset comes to -71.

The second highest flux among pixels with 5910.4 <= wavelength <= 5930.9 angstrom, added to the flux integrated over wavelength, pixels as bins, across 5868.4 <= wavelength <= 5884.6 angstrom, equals 161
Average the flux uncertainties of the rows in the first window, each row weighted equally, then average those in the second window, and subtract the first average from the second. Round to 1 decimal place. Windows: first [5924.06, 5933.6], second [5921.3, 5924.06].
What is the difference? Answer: -0.6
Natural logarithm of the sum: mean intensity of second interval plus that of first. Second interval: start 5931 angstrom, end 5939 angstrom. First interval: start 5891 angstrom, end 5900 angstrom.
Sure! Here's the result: 2.89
